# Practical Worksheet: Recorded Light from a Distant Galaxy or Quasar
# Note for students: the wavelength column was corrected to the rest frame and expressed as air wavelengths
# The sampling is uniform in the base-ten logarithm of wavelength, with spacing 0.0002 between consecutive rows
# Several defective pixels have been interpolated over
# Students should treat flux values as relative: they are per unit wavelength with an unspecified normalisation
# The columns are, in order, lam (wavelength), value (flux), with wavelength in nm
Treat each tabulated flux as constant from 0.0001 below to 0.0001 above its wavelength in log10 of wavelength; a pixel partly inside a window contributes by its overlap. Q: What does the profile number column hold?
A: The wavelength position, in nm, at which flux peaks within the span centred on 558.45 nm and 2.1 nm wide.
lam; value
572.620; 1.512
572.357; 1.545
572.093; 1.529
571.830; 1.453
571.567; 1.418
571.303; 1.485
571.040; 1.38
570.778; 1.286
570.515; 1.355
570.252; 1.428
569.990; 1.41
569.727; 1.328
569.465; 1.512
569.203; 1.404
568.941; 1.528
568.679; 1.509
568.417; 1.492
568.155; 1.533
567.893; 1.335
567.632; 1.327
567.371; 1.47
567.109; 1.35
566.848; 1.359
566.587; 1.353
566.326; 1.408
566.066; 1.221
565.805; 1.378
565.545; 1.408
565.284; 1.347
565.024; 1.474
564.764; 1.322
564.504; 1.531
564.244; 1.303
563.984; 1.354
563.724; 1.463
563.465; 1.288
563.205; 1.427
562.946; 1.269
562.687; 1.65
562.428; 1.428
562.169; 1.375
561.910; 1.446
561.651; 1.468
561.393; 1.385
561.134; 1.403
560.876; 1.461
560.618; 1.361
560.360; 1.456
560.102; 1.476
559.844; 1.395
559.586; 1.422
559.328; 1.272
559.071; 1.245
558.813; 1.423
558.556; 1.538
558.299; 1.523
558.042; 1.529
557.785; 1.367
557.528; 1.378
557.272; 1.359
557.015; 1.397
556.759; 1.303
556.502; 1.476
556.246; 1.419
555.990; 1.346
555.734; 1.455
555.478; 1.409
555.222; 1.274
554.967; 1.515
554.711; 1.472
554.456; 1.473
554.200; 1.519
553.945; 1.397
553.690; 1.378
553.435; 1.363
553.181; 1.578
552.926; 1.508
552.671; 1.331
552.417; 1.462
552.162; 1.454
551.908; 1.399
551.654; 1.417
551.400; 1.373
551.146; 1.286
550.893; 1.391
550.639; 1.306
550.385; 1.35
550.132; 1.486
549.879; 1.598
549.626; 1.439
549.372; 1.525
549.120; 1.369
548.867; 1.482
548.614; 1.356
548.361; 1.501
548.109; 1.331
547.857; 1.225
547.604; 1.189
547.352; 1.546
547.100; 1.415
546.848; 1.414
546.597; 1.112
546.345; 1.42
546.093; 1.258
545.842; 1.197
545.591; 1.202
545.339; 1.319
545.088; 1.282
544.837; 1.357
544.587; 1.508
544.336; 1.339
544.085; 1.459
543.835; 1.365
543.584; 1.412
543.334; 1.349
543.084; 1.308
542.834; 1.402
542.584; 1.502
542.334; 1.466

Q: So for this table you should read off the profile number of 558.556 nm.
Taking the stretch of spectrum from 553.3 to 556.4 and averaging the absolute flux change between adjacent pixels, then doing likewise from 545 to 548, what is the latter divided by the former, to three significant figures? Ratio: 1.78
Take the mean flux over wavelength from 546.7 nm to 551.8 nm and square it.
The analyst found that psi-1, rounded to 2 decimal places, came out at 1.96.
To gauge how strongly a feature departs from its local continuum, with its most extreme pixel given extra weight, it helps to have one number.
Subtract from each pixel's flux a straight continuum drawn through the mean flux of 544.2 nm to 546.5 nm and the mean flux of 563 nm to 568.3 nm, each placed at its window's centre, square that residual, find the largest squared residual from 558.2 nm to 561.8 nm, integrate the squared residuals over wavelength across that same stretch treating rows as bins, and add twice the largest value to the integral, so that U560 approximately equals 0.10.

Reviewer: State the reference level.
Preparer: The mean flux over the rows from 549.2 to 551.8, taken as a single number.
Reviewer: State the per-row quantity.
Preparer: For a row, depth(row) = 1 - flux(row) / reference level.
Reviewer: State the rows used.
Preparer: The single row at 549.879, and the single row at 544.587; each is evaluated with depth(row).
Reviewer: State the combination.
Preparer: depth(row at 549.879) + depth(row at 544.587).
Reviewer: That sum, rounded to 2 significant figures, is -0.19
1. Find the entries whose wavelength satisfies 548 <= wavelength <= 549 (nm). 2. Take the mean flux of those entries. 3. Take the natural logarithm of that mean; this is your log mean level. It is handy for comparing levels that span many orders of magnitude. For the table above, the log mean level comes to 0.349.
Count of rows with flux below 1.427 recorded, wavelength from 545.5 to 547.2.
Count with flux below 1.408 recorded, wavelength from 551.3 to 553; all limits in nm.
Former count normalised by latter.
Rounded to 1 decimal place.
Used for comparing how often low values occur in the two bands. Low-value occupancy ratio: 2.3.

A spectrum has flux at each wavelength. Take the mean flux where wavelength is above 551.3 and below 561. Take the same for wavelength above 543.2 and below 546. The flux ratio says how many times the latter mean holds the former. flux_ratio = 0.95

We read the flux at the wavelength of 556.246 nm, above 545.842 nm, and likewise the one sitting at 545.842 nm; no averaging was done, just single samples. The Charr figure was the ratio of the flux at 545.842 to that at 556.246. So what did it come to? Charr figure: 0.84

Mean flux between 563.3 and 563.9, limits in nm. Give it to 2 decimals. 1.38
